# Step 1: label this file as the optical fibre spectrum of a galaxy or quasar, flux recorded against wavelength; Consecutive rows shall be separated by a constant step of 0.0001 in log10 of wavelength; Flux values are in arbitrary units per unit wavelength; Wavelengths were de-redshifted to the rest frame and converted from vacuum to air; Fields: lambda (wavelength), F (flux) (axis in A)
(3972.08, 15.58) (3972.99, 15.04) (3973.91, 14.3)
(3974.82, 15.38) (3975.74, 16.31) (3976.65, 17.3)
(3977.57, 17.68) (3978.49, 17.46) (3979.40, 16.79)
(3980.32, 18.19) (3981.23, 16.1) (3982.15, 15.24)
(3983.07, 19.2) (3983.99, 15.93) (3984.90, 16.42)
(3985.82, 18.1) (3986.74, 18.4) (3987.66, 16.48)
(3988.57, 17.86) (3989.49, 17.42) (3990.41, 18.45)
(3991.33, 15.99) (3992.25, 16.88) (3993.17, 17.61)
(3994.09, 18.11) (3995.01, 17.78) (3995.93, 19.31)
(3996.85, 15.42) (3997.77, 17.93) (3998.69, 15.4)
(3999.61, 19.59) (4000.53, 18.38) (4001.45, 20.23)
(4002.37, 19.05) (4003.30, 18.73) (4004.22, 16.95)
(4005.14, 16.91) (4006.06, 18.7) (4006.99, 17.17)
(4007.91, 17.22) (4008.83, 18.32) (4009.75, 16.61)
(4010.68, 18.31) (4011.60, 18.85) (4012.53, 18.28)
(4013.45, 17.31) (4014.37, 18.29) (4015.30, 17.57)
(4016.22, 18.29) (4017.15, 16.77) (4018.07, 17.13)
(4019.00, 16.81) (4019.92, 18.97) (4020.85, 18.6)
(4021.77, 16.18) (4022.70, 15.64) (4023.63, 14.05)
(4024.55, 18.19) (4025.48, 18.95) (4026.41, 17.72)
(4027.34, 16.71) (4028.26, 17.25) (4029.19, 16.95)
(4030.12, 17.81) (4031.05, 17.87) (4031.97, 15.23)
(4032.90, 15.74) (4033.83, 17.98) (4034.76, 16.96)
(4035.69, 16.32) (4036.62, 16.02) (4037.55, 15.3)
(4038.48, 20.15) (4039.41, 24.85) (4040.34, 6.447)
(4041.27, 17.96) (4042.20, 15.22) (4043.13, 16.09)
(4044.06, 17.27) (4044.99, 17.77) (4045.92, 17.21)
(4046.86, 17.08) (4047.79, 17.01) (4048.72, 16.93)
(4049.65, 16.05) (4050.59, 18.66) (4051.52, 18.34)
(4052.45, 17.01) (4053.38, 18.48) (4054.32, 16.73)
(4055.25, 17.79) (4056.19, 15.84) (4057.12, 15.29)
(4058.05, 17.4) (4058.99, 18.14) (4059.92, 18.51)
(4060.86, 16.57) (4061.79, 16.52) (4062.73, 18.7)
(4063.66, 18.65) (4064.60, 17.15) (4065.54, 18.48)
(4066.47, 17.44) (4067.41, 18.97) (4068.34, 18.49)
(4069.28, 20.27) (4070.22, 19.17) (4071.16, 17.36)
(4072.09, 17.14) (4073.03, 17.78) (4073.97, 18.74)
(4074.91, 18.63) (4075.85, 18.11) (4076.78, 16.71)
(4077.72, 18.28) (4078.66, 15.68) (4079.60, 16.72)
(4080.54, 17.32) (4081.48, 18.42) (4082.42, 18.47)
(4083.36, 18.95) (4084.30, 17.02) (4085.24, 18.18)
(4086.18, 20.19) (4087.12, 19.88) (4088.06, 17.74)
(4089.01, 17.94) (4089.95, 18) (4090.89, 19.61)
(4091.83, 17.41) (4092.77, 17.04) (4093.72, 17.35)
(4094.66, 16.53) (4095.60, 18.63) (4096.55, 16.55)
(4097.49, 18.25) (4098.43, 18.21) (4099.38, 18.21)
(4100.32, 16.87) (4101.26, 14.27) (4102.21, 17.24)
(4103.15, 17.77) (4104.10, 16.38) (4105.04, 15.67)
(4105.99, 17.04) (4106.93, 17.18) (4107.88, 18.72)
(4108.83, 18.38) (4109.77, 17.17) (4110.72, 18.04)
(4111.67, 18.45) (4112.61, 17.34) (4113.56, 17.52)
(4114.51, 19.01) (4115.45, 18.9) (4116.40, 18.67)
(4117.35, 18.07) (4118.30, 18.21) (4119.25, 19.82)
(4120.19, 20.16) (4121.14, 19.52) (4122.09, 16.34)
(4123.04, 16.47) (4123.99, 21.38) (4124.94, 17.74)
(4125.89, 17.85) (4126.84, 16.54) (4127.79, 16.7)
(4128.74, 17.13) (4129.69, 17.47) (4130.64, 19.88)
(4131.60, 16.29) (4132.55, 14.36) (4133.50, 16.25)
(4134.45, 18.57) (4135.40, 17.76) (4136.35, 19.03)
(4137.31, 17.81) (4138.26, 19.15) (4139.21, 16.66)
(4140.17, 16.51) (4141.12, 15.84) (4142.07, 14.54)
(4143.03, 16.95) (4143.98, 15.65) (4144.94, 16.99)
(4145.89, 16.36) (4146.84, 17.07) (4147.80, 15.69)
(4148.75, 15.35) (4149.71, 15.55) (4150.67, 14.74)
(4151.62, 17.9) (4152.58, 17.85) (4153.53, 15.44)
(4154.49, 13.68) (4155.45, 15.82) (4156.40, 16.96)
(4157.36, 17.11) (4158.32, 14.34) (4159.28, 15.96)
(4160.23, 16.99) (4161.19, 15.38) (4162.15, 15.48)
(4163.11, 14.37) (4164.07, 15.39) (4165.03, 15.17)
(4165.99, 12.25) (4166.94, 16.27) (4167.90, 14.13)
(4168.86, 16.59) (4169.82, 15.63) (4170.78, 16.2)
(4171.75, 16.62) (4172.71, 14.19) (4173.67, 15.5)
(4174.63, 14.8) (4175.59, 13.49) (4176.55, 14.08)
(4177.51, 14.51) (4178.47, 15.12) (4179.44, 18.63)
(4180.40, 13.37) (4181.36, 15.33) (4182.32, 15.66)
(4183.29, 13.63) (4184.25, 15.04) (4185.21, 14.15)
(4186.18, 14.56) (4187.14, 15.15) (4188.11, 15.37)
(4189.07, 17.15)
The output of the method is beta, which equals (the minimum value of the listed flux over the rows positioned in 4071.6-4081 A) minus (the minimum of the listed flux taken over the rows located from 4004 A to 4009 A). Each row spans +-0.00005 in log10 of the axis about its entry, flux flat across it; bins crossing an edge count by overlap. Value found -1.2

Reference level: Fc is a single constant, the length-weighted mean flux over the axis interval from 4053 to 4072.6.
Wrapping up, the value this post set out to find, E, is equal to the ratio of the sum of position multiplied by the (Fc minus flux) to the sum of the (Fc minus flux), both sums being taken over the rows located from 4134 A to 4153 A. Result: 4147.0 A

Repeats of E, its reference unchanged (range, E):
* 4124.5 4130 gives 4127.8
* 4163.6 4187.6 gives 4175.9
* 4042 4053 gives 4045.1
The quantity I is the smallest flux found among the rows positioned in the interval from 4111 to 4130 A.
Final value 16.34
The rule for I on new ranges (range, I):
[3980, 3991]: 15.24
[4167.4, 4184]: 13.37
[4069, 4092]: 15.68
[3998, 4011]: 15.4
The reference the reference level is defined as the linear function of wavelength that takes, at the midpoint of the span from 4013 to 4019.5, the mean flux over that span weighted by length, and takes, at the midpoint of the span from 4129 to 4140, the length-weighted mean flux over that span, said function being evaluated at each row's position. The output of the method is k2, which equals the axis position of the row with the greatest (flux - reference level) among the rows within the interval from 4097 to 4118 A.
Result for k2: 4114.51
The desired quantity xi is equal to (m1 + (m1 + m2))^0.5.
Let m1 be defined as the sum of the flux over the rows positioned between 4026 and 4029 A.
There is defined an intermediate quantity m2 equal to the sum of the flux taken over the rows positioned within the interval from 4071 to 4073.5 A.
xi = 12.5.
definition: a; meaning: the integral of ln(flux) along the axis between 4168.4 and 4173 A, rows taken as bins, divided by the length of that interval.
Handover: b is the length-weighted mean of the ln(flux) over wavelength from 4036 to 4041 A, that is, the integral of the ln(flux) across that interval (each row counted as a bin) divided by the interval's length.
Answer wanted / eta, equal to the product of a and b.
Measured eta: 7.52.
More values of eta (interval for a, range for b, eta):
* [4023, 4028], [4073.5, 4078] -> 8.21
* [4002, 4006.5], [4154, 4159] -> 7.92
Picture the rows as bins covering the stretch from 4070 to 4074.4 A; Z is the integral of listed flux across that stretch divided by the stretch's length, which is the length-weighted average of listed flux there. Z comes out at 18.0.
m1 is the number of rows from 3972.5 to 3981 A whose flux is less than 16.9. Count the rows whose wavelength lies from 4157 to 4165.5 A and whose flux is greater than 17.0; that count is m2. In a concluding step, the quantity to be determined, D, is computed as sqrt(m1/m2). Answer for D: 2.2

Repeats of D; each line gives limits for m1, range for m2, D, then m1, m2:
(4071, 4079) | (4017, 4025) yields 0.7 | 2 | 4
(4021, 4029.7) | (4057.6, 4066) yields 0.8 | 4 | 7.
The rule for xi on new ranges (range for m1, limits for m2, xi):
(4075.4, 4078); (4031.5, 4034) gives 12.5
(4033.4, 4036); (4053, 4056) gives 12.5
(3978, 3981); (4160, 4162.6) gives 12.4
